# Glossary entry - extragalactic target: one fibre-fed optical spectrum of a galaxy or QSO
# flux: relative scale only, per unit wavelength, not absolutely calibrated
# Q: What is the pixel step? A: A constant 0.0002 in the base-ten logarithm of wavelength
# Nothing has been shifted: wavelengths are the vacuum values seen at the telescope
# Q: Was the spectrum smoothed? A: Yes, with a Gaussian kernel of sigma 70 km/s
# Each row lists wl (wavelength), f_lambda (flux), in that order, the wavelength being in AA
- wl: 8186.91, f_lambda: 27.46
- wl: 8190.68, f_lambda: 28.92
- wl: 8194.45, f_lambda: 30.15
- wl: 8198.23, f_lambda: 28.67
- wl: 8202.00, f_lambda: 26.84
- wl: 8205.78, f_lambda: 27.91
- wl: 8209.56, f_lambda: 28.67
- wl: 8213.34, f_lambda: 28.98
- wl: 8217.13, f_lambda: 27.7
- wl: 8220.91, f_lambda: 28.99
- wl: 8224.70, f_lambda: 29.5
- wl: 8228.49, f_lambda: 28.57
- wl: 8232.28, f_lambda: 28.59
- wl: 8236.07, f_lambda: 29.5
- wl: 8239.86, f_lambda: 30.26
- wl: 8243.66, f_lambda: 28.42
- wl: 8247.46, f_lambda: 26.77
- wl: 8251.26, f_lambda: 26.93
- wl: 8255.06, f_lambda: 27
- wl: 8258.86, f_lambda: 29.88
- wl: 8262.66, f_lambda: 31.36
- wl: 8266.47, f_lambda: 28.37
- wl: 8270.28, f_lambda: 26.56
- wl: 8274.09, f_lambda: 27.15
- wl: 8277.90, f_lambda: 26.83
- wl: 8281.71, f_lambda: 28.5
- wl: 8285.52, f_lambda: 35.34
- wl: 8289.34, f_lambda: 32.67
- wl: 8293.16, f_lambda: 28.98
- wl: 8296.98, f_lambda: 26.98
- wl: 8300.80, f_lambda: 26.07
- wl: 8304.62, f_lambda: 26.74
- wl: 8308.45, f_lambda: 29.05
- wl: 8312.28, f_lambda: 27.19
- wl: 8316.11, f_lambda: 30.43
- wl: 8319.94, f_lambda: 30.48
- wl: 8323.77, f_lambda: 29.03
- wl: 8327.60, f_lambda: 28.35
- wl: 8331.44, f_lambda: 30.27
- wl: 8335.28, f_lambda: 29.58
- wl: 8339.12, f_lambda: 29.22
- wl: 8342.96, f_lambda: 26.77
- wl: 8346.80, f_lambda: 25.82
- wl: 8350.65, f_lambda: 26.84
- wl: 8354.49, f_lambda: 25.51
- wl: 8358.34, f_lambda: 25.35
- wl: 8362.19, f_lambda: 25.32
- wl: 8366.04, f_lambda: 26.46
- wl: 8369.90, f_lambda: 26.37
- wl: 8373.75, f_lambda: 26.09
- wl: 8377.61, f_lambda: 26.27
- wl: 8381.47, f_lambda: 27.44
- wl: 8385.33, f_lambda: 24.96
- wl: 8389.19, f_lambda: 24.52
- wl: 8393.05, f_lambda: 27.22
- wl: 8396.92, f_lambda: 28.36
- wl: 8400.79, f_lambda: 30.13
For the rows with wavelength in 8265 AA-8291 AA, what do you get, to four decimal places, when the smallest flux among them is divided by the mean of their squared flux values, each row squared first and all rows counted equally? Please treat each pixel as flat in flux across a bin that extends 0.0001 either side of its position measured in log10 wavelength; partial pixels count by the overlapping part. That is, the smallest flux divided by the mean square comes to 0.0305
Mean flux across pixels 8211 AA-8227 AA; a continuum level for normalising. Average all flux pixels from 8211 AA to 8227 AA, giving 28.8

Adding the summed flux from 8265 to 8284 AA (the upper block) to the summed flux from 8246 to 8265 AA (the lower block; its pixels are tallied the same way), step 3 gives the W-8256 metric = 279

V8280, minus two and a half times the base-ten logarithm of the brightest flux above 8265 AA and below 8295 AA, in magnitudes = -3.87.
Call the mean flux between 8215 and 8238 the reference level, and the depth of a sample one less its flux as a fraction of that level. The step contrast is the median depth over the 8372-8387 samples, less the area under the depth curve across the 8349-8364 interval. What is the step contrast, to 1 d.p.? -1.5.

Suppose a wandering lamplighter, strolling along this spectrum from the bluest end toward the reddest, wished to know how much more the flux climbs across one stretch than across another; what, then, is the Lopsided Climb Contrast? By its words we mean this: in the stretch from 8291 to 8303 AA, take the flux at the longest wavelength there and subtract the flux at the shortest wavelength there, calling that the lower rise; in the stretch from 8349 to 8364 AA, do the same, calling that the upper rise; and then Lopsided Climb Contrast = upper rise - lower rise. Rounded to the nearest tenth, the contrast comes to 1.4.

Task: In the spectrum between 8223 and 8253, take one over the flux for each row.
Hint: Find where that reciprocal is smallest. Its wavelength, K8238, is 8239.86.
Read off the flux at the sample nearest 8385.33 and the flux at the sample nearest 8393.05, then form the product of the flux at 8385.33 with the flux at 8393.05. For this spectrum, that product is 679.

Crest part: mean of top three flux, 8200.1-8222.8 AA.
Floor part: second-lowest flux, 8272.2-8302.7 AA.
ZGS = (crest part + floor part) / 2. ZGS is 27.9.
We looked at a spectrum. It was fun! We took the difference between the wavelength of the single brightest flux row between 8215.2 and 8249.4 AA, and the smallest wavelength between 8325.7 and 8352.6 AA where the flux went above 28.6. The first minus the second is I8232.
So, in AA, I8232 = -91.6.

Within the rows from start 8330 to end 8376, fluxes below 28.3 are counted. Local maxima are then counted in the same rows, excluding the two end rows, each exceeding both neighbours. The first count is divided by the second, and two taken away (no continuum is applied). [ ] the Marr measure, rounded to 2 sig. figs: 2.5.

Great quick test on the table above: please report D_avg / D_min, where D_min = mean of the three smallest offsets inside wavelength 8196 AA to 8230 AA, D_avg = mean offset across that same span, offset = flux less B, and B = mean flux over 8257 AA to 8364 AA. -0.1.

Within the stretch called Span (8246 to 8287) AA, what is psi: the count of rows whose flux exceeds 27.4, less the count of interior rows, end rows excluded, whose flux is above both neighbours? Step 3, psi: 3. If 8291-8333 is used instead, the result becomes 5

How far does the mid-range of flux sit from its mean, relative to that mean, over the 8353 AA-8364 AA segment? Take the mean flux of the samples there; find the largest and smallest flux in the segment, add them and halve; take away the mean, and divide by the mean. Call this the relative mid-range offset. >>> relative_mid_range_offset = 0.001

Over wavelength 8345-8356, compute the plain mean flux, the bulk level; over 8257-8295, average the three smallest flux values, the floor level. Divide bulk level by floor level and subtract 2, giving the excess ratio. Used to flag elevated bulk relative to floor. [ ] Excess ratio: -1.03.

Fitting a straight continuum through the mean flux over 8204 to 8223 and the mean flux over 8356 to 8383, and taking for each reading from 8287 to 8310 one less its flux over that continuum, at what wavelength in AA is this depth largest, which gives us 8300.80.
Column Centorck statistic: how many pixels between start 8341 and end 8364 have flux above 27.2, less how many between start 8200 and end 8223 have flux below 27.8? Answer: -2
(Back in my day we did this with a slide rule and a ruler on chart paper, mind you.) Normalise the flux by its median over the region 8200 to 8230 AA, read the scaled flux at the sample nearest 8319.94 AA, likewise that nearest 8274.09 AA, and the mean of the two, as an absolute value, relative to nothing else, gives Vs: 1.01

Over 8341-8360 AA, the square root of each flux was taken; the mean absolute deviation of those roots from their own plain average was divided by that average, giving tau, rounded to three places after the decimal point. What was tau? 0.011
